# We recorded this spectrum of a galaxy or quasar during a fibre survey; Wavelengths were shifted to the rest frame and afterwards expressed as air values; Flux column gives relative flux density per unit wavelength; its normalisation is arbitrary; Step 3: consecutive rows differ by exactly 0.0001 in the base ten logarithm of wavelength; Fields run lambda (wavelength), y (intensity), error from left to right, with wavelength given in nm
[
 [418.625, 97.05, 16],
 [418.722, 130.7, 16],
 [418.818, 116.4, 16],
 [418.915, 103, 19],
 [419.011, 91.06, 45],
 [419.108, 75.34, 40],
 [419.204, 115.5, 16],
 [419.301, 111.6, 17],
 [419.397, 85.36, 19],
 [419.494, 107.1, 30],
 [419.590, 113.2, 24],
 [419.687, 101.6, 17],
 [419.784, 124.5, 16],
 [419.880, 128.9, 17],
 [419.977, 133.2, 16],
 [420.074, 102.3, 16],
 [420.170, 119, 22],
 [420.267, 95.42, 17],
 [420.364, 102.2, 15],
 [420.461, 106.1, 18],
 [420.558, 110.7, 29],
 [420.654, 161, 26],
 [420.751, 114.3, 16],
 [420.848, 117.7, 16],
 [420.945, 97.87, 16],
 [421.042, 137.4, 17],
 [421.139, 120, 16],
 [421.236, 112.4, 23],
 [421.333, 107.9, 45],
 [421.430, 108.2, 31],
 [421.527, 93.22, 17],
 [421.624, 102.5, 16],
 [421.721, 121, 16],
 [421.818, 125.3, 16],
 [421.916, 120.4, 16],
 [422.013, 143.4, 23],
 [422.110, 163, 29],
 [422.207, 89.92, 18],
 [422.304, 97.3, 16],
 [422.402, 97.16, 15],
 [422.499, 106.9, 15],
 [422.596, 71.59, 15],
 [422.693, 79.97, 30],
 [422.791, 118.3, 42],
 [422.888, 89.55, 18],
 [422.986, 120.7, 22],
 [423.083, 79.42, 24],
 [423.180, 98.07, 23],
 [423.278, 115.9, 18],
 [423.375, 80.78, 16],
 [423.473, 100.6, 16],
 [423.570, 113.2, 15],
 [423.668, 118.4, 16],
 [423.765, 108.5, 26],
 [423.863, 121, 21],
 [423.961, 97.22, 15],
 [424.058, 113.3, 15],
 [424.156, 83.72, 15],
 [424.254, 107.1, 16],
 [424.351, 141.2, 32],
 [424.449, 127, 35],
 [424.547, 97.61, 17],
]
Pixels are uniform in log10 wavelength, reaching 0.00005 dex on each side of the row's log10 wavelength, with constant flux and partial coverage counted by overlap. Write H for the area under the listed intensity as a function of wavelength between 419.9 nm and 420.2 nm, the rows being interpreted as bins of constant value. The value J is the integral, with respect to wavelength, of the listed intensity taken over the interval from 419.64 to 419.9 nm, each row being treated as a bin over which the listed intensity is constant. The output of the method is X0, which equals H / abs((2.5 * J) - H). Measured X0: 0.88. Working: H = 36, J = 31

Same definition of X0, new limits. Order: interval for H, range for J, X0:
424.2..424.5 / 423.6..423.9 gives 0.76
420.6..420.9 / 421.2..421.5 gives 0.93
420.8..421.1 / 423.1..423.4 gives 0.93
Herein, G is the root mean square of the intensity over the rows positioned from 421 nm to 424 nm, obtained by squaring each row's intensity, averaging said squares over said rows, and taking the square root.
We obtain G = 110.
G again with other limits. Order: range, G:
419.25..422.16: 118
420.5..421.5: 120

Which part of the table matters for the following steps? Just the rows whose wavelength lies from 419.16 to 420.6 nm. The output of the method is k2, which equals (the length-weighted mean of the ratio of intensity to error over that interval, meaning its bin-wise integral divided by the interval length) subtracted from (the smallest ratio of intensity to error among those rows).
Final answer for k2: -2.4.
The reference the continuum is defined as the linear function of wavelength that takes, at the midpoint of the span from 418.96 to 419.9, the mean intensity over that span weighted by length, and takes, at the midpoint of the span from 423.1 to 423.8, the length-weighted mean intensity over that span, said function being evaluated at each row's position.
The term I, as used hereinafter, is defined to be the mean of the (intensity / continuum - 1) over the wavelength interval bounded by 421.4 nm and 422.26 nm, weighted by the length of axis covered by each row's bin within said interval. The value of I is 0.14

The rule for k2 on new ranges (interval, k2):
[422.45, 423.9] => -2.5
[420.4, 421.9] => -3.7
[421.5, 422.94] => -3.1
